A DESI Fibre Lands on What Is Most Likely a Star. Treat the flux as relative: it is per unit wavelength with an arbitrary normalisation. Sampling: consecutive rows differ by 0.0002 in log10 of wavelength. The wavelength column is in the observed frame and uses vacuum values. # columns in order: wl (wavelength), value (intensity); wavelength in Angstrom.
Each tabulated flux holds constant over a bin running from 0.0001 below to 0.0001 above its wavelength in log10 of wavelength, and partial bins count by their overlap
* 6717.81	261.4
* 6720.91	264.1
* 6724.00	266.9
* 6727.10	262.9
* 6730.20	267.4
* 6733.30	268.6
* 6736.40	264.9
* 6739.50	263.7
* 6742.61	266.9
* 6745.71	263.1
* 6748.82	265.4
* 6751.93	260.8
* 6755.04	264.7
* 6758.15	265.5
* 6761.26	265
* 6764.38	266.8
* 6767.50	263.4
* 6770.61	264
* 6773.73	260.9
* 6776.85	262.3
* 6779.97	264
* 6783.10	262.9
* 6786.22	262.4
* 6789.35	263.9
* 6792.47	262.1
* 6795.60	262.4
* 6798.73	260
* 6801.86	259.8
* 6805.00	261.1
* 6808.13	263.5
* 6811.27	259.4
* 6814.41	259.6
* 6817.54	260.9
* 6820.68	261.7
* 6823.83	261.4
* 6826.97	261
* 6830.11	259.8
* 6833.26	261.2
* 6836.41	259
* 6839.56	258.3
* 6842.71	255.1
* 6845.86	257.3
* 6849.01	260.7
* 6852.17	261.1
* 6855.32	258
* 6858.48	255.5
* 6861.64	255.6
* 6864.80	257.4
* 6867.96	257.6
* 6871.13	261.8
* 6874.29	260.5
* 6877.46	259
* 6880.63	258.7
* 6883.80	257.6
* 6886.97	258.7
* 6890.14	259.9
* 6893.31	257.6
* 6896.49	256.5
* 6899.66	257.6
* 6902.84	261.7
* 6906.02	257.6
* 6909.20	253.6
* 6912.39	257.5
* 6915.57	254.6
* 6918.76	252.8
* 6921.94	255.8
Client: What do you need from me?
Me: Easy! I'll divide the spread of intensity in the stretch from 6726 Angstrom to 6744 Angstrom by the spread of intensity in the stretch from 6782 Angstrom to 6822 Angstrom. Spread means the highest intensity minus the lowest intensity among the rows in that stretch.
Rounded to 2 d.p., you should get 1.27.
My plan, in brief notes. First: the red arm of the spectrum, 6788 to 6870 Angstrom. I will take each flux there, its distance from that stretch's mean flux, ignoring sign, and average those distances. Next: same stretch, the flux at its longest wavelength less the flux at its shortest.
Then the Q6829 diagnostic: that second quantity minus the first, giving -8.2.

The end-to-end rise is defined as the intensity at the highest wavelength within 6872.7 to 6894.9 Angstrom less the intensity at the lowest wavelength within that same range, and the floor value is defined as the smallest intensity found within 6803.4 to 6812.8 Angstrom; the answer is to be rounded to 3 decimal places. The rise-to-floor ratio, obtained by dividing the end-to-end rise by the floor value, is -0.011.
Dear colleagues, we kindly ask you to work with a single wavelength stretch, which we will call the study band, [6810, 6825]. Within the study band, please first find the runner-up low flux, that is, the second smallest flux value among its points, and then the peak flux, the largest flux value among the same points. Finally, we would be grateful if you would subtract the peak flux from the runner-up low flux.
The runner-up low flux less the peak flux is -2.1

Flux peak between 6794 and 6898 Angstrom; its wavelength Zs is 6808.13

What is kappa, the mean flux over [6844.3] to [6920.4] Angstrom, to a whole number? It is 258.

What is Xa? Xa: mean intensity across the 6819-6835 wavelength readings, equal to 261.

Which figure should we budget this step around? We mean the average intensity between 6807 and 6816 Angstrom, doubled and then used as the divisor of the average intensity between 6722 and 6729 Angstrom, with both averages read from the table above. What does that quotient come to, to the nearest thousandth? 0.508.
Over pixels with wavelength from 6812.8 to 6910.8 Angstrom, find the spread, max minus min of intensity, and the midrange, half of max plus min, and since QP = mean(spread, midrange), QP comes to 133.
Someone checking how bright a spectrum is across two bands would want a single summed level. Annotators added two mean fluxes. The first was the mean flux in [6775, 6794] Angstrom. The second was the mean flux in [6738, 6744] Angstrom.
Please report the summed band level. 528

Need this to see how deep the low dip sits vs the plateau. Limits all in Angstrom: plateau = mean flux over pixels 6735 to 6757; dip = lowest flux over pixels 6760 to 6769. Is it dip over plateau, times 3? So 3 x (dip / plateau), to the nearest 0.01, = 2.99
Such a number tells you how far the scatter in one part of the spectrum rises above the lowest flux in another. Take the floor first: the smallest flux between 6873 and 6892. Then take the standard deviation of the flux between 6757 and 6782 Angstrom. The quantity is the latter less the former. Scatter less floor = -256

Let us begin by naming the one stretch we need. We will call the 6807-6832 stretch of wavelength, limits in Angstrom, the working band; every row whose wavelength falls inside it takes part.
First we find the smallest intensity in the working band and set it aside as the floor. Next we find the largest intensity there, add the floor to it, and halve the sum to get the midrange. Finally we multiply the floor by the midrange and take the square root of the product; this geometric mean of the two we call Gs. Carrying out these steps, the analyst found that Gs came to 260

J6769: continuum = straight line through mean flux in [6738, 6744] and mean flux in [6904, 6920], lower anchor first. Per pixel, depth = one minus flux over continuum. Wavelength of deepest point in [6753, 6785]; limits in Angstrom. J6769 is 6773.73 Angstrom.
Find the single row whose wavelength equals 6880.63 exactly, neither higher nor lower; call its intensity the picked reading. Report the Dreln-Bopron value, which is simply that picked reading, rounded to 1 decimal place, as 258.7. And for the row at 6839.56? 258.3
